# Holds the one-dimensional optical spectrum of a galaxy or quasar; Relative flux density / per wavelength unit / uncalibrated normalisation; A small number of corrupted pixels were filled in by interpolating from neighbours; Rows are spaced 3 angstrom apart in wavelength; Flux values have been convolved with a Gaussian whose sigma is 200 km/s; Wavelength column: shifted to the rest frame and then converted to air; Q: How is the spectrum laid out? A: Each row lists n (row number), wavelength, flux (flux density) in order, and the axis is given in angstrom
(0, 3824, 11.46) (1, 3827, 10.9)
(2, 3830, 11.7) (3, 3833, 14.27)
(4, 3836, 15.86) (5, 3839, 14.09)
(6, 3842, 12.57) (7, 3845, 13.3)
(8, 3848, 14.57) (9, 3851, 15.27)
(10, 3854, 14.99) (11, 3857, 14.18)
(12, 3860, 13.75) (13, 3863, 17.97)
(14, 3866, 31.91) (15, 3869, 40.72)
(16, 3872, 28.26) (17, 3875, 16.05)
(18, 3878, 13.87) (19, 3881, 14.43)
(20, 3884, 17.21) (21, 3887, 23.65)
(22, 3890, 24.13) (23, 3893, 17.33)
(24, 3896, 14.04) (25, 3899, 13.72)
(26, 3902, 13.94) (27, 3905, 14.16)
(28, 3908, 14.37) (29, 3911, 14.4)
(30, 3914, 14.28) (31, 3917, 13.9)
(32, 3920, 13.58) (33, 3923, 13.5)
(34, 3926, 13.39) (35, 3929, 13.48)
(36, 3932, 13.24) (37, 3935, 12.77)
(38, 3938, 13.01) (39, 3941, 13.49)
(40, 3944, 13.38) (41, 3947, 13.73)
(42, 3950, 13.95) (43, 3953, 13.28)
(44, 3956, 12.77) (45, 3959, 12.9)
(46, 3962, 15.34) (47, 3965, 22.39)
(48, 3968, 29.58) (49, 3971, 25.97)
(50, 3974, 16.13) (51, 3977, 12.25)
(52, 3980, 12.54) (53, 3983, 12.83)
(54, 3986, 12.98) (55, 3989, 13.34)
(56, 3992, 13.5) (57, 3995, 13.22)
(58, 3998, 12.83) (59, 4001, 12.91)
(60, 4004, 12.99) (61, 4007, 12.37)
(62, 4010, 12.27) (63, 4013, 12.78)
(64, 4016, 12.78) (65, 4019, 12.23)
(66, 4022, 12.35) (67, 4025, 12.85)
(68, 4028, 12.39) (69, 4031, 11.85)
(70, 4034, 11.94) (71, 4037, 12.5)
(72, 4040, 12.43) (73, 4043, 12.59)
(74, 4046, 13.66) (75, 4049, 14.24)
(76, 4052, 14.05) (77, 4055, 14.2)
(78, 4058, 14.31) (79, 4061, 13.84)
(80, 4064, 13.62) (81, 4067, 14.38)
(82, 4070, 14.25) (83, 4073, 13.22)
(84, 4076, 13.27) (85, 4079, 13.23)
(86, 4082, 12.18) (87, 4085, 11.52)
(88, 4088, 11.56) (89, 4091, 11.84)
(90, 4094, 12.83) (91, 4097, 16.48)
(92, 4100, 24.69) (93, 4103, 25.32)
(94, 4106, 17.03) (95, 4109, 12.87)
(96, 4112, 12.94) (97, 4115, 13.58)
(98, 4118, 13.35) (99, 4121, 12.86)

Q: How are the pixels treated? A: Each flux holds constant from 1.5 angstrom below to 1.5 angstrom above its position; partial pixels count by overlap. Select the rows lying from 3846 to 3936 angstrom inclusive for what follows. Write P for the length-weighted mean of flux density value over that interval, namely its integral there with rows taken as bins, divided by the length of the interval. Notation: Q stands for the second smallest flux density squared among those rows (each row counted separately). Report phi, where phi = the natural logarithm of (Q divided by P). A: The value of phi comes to 2.33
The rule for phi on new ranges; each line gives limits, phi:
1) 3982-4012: 2.47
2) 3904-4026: 2.35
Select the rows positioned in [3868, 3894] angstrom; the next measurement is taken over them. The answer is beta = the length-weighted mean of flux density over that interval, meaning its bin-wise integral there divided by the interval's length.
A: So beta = 21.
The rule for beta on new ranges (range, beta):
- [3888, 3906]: 16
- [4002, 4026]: 13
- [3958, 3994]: 17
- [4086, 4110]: 17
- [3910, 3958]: 13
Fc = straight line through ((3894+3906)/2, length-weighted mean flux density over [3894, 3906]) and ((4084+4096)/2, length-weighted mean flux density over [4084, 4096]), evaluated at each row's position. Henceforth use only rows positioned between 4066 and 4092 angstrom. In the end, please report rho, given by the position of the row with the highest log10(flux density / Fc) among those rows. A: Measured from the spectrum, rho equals 4067 angstrom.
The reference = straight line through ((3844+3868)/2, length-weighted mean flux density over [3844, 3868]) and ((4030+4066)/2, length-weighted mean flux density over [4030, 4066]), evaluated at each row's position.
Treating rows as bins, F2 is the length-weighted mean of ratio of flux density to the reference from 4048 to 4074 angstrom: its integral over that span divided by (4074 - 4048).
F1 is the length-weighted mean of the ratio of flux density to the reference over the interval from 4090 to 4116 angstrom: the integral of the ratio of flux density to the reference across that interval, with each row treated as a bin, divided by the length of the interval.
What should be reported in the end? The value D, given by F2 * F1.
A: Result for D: 1.474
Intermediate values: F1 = 1.37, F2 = 1.08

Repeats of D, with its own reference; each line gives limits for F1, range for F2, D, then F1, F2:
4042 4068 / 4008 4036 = 0.943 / 1.06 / 0.89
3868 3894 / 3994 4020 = 1.126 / 1.26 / 0.89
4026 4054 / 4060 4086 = 0.997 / 0.96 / 1.04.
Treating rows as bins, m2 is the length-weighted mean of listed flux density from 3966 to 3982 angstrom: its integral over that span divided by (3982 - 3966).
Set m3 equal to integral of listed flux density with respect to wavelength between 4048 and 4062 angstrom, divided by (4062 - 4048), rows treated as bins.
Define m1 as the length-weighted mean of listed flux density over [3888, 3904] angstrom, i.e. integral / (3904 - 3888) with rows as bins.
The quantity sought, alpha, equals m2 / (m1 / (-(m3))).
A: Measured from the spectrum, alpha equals -16.2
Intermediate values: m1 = 17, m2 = 19.2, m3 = 14.1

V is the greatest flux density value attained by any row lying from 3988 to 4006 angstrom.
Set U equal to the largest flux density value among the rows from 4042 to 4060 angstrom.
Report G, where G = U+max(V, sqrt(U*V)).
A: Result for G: 28.2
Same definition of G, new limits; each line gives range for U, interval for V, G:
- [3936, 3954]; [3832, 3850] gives 29.8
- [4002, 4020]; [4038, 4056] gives 27.2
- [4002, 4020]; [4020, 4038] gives 25.9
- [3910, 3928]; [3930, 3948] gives 28.5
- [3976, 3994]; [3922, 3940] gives 27.0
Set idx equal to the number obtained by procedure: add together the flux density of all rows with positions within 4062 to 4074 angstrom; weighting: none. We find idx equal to 55.5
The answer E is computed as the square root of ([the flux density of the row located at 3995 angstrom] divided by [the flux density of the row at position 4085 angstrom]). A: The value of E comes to 1.07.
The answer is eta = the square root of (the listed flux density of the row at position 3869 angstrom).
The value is 6.38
